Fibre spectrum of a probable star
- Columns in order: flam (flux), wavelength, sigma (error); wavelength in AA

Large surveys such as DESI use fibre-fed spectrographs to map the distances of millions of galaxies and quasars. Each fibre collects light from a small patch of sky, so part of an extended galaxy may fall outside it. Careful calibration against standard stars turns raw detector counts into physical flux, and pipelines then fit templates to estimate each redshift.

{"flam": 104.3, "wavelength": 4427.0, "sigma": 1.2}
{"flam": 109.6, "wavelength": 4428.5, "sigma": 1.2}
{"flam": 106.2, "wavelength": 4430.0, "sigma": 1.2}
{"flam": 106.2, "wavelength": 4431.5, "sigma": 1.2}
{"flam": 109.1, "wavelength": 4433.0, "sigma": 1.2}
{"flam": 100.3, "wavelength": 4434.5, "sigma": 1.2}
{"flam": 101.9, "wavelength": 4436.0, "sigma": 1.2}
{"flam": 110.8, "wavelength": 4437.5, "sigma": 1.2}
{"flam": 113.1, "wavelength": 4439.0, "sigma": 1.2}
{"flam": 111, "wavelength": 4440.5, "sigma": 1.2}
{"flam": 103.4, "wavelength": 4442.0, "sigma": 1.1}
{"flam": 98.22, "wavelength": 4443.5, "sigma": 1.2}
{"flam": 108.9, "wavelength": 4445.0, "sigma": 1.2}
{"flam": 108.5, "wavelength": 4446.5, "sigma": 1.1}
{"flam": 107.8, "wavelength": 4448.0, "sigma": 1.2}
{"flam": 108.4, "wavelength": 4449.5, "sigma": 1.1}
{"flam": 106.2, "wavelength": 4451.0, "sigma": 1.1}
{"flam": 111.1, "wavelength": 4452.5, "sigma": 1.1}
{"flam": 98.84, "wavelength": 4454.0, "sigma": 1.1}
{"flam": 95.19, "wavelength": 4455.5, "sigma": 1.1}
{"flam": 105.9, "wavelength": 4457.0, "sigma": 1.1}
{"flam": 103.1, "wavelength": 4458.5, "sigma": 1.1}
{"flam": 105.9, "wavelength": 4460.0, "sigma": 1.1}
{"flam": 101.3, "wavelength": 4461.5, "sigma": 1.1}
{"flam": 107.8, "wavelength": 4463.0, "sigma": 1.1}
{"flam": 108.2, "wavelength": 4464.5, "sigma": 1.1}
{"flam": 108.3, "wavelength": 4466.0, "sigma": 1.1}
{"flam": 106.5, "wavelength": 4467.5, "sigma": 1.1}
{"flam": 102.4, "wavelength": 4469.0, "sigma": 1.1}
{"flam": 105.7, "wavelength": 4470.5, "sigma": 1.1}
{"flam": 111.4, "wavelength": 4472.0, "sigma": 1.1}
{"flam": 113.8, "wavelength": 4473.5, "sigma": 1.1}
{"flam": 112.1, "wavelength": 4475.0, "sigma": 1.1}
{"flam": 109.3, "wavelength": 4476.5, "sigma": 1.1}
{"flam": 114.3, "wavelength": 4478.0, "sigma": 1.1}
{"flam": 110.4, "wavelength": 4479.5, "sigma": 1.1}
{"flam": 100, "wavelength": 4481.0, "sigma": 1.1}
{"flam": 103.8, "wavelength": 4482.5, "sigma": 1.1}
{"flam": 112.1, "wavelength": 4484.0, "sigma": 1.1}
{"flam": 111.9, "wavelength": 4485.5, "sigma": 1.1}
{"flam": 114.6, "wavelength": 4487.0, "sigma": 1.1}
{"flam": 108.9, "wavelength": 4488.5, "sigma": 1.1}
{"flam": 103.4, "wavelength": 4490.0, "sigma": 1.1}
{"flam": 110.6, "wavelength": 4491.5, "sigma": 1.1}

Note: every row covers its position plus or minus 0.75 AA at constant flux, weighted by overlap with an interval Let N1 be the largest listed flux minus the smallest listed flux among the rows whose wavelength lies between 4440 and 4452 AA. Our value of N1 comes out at 12.8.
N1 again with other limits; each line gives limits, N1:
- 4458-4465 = 6.9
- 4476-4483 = 14.3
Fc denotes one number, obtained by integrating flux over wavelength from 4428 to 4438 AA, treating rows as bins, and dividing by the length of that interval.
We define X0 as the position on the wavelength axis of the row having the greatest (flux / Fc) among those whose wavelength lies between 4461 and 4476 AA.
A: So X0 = 4473.5 AA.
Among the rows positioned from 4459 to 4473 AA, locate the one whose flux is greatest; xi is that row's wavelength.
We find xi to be 4472.0 AA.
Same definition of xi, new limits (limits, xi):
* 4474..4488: 4487.0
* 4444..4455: 4452.5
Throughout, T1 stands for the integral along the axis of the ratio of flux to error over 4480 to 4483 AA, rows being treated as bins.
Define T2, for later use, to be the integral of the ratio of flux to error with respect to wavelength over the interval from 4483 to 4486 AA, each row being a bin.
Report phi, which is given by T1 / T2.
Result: 0.92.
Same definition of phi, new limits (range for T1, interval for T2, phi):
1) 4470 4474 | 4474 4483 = 0.45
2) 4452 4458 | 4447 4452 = 1.17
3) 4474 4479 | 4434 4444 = 0.57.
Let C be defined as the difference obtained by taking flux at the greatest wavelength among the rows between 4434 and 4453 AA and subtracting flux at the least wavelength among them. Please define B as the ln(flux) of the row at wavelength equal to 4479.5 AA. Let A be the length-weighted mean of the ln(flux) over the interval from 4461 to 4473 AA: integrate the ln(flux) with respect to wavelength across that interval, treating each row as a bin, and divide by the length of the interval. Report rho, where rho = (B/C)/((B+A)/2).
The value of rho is 0.093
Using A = 4.67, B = 4.70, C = 11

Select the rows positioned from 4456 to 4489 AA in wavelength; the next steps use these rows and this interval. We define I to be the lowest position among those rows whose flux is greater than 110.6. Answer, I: 4472.0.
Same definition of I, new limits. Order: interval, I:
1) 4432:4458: 4437.5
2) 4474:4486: 4475.0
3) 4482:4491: 4484.0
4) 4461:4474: 4472.0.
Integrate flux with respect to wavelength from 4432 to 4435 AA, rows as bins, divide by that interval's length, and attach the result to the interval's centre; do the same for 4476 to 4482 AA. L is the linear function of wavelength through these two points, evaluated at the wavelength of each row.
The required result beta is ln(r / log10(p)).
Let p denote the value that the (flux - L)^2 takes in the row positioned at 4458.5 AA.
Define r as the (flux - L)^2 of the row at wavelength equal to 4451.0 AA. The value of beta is -3.6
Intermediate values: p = 14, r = 0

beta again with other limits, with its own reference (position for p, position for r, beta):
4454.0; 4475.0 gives 2.2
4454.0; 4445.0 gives 1.6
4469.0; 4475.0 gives 2.5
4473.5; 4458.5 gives 2.2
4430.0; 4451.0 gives -1.8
